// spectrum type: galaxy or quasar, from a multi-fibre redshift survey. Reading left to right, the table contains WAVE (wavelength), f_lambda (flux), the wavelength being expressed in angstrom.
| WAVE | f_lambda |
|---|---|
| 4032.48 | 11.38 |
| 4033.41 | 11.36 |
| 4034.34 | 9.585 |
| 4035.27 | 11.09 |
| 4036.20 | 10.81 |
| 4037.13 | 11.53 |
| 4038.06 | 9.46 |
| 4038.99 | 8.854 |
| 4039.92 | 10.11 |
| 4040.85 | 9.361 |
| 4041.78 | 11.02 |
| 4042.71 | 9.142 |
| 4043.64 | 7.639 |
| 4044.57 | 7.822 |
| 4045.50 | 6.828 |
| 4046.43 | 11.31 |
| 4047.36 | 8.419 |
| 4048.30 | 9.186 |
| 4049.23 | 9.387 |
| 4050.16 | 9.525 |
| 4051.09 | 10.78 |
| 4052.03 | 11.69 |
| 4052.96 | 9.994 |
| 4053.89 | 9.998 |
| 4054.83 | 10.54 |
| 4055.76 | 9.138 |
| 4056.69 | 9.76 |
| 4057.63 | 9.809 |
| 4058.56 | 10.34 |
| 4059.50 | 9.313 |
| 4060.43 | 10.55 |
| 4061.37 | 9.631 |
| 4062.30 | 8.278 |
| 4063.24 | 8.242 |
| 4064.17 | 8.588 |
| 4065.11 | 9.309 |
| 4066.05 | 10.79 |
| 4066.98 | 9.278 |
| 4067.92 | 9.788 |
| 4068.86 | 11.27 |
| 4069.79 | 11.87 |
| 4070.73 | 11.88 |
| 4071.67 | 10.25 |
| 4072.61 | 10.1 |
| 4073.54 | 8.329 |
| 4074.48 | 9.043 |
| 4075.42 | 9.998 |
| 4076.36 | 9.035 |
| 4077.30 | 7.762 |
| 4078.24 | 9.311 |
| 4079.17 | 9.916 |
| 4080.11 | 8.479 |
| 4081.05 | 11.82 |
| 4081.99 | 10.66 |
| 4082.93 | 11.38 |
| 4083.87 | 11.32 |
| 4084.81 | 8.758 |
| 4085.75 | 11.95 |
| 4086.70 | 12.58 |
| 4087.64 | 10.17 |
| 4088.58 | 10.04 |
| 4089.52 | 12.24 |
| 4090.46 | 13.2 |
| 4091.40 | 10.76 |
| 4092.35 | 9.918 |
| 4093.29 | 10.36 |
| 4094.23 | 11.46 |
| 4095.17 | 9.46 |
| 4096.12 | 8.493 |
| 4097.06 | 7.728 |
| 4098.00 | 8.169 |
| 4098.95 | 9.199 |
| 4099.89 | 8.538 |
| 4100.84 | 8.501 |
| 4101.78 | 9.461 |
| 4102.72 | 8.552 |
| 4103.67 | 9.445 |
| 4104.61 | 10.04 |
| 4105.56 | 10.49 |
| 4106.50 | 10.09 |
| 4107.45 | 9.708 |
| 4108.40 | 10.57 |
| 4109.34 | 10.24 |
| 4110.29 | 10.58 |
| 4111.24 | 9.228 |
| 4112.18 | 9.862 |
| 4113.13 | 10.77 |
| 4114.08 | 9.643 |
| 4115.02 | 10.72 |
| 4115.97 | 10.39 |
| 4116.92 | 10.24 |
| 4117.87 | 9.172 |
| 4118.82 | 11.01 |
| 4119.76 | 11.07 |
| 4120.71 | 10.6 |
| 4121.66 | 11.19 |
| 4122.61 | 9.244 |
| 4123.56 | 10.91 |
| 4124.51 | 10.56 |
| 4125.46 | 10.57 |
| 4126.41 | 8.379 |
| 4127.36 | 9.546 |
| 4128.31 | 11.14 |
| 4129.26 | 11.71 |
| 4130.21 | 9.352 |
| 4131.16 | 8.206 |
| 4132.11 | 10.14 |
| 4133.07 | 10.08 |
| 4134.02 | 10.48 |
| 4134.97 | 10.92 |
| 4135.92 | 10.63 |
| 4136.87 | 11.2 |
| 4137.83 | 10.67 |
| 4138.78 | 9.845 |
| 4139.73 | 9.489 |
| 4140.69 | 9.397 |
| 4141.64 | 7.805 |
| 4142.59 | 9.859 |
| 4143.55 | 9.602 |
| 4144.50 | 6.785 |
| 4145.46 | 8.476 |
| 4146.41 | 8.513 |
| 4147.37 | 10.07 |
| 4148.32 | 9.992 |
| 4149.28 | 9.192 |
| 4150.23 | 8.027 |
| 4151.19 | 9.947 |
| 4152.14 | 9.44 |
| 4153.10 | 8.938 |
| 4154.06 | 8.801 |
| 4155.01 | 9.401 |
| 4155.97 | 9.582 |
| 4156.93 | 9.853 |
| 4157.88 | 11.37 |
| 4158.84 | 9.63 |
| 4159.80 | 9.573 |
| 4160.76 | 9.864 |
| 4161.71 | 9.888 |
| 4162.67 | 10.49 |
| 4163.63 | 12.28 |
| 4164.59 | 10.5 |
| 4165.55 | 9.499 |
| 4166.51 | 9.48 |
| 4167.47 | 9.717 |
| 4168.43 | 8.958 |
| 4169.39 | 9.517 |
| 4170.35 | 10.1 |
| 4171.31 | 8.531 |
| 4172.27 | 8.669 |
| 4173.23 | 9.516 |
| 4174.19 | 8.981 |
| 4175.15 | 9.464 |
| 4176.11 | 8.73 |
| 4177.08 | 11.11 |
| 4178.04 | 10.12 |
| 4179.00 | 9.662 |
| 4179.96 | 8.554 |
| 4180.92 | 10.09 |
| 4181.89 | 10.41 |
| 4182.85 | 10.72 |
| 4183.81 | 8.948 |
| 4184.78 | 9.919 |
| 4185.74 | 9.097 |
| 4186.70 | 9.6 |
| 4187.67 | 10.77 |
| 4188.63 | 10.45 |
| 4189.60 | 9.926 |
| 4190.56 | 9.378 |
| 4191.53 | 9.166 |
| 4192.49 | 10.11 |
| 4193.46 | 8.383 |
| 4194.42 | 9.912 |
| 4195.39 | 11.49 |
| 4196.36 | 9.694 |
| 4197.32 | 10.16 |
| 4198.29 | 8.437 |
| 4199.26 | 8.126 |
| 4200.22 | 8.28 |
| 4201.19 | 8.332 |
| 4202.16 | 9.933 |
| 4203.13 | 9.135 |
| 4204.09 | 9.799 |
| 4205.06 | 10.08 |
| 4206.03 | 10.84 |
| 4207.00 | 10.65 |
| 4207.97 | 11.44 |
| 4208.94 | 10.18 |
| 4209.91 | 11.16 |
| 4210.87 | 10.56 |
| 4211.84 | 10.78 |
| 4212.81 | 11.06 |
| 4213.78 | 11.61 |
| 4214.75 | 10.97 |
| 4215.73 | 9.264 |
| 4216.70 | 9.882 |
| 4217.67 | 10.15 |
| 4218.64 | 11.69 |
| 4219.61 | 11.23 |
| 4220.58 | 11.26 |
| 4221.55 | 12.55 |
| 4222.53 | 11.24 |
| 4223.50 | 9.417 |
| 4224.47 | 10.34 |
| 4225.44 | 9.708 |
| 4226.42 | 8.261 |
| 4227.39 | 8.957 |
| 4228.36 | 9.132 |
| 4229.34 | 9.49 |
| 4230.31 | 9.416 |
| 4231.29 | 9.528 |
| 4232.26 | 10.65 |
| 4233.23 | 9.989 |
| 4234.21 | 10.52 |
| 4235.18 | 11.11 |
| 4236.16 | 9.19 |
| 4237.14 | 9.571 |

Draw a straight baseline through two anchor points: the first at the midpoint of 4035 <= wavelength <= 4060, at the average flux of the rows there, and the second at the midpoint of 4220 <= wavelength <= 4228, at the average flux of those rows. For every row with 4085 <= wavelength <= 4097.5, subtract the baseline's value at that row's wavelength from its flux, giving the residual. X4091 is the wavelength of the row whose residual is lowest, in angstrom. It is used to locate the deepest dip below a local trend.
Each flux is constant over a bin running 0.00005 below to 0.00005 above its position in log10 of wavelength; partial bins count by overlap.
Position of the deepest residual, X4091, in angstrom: 4097.06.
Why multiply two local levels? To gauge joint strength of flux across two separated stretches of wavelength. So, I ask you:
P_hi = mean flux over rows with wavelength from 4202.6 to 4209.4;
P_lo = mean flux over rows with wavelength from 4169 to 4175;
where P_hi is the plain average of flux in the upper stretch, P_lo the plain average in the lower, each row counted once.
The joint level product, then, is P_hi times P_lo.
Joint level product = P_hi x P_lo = 95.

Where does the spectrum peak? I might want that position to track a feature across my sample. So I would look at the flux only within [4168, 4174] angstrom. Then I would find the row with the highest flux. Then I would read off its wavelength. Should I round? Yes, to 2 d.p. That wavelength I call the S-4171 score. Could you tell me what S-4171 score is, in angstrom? 4170.35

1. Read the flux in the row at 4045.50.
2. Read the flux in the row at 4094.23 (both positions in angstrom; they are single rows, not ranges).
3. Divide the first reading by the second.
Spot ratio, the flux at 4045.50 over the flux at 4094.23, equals 0.60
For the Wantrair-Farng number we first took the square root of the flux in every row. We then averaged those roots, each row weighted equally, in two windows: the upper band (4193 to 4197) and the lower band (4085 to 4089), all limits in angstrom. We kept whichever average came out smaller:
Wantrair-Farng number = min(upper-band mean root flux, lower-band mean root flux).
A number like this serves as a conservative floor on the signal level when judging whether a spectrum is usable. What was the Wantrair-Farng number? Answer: 3.14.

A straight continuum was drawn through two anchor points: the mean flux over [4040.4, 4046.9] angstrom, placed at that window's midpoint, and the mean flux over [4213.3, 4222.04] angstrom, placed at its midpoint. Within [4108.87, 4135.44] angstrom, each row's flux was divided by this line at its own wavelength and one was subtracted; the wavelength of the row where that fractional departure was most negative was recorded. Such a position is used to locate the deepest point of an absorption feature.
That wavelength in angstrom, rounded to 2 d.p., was 4131.16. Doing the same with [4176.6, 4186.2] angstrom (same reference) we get 4179.96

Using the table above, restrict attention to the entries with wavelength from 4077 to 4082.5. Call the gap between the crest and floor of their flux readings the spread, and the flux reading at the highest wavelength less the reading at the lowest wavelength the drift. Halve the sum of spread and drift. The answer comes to 3.5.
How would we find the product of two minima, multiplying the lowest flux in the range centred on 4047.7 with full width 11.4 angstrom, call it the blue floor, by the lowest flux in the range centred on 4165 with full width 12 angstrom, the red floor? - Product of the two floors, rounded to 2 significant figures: 61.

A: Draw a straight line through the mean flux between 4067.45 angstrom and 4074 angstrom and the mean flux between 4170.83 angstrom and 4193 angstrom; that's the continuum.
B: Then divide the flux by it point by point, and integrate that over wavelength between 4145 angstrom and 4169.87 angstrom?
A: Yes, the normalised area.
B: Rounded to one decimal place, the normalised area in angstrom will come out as 24.4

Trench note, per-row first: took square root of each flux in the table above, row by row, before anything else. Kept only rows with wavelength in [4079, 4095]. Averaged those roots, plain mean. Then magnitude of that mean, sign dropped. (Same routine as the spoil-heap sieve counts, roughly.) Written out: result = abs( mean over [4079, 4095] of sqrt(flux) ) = 3.29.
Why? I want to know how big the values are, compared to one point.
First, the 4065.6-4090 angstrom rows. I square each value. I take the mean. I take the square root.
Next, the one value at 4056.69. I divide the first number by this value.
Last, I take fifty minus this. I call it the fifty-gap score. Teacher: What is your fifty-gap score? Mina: 48.94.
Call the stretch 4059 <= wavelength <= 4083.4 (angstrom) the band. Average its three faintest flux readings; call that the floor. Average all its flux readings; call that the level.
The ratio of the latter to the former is 1.21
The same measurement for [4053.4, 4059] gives 1.04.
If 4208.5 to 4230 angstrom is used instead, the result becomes 1.18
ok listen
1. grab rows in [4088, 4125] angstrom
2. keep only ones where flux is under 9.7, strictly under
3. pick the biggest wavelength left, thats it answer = 4122.61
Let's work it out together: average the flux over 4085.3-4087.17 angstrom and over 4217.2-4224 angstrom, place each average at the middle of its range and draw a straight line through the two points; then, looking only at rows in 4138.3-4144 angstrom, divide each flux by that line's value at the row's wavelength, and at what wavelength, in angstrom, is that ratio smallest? 4141.64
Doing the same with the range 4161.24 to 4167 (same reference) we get 4166.51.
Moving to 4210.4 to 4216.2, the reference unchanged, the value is 4215.73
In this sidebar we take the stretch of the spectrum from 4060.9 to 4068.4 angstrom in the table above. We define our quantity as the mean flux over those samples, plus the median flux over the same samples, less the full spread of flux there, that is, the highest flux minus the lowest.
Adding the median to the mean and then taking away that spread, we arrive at 16.0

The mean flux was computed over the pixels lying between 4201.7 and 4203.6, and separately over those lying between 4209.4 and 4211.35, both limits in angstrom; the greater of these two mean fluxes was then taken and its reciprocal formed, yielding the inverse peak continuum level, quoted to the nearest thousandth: 0.092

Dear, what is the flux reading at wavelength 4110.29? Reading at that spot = 10.58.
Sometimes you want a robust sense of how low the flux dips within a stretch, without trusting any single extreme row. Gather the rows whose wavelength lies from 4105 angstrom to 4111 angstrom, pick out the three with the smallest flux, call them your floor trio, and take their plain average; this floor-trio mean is 10.0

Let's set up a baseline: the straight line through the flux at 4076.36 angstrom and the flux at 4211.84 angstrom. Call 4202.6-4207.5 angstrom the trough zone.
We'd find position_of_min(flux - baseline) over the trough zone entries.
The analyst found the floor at 4203.13 angstrom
